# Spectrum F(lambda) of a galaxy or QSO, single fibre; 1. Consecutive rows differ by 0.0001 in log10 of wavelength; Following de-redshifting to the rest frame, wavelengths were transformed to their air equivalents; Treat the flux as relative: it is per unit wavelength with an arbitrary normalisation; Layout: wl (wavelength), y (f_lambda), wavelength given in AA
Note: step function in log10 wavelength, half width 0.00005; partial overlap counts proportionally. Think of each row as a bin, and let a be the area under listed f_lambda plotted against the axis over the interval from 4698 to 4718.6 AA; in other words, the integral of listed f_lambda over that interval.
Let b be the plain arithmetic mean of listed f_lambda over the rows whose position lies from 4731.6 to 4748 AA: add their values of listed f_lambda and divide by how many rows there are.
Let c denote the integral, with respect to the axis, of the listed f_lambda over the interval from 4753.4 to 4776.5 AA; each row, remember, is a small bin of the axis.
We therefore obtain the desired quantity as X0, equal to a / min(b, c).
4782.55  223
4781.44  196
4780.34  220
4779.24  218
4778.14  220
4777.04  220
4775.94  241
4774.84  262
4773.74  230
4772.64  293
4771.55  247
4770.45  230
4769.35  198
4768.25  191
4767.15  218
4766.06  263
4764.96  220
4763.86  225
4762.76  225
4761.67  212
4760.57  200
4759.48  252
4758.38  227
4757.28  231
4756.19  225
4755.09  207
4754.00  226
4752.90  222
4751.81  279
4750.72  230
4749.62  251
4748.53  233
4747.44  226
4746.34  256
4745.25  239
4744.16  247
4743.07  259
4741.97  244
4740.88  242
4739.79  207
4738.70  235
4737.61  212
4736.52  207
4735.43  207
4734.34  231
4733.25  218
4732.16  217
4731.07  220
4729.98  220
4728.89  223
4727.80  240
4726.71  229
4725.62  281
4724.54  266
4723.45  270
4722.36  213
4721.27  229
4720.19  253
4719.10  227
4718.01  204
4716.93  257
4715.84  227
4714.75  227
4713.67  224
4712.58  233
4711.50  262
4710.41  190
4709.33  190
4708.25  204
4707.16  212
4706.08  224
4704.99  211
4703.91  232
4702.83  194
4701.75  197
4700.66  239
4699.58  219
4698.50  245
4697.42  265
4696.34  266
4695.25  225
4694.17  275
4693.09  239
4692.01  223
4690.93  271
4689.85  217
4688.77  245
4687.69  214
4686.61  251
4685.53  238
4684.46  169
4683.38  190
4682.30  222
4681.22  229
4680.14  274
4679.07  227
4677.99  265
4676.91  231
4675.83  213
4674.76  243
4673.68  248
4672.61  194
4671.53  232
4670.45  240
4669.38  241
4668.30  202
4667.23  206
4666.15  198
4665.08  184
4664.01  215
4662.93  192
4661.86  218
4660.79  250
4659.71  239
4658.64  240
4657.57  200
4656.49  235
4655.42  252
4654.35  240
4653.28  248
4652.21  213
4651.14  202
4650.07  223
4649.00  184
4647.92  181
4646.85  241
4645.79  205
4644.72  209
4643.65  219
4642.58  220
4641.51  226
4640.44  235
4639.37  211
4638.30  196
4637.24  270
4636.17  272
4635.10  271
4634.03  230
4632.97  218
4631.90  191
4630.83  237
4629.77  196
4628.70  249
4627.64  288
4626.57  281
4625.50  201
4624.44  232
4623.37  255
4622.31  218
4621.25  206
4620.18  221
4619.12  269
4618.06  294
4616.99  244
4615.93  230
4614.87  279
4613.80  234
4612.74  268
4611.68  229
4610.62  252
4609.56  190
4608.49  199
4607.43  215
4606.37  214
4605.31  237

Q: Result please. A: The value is 20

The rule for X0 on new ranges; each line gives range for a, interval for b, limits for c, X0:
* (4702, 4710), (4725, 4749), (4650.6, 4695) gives 7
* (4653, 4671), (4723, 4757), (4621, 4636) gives 17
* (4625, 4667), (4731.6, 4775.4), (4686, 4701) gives 41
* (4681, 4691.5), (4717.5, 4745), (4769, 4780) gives 10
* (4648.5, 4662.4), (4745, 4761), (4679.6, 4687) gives 13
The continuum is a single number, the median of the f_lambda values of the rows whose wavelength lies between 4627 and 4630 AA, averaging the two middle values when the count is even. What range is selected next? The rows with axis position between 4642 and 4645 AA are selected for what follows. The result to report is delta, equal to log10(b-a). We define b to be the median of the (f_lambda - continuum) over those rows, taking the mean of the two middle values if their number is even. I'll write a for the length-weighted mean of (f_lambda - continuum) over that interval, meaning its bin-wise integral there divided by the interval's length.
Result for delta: 0.35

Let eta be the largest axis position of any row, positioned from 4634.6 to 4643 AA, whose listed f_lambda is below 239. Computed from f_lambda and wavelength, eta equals 4642.58 AA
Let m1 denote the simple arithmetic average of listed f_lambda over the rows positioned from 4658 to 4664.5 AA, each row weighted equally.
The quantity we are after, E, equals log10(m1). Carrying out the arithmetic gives 2.35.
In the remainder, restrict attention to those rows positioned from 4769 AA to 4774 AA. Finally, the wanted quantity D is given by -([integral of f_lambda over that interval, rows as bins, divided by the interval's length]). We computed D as -242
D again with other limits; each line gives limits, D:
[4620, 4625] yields -227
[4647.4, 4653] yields -203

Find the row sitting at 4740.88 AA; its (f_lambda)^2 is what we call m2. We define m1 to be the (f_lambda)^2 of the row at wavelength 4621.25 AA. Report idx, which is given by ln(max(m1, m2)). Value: 11.0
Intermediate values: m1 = 42436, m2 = 58564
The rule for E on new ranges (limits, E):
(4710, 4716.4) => 2.36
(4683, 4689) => 2.34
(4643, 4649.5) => 2.31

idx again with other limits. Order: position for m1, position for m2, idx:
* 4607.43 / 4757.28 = 10.9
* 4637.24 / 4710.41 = 11.2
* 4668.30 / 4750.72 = 10.9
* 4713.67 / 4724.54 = 11.2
